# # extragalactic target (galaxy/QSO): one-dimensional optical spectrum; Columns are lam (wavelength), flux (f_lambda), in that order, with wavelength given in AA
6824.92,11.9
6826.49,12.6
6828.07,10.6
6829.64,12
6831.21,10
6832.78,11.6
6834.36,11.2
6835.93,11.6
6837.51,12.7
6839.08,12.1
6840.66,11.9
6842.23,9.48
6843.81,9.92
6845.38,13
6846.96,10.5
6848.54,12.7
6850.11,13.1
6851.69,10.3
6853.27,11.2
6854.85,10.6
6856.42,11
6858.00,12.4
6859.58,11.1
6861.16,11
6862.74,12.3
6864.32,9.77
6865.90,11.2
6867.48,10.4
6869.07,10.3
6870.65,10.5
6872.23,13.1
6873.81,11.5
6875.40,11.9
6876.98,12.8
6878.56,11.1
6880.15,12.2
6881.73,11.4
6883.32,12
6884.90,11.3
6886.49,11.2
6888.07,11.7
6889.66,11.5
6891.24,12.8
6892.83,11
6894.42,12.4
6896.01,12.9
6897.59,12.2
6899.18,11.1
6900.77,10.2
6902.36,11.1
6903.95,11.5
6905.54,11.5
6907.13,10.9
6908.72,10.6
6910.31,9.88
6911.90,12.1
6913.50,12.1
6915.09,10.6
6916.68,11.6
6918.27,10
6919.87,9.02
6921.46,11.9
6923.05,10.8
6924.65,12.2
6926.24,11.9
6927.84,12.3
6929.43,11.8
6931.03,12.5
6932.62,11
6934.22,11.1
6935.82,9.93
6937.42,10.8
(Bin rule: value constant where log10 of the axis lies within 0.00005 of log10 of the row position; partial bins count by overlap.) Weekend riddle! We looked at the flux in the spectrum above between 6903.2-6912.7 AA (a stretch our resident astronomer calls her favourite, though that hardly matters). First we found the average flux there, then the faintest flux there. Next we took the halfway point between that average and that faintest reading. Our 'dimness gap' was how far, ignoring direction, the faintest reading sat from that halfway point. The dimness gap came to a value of 0.60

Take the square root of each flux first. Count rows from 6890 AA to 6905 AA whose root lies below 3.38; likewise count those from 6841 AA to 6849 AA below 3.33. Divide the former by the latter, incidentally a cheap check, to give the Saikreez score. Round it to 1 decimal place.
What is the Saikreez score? 1.3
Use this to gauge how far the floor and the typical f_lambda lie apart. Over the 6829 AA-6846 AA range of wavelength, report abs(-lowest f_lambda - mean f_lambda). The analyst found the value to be 20.9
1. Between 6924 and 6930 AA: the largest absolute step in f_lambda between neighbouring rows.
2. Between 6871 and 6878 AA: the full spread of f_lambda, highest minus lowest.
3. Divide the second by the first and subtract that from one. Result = -2.2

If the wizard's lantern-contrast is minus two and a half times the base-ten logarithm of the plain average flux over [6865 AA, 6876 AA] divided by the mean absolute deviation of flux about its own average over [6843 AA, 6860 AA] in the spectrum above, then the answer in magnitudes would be -2.6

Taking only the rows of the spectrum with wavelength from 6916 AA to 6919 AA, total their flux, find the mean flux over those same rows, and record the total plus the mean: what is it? 32.4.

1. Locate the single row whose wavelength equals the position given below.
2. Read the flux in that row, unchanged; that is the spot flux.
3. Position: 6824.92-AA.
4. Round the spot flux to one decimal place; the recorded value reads 11.9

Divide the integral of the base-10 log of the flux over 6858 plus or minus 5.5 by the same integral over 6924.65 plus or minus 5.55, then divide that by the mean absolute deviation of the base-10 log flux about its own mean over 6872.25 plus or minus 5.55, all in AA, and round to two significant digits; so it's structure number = 28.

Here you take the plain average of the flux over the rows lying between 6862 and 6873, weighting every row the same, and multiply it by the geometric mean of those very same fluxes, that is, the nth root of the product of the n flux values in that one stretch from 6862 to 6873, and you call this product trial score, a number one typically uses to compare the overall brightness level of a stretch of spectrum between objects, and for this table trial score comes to 122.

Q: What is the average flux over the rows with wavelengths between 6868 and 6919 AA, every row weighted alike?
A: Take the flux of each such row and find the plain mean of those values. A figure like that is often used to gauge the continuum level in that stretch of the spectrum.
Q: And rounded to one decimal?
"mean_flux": 11.5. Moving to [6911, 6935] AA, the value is 11.4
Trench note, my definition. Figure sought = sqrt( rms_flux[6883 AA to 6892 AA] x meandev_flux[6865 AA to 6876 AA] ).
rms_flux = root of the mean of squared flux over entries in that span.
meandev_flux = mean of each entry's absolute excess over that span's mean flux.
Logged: 3.0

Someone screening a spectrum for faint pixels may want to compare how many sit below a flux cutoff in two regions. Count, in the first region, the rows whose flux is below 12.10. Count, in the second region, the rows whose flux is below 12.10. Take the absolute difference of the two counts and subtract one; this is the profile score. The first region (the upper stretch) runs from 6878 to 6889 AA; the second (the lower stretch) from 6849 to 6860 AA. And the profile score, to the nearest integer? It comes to 0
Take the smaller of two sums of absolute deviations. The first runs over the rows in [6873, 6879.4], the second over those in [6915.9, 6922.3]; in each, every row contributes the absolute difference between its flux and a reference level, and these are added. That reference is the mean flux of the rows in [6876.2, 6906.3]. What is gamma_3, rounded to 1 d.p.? 2.1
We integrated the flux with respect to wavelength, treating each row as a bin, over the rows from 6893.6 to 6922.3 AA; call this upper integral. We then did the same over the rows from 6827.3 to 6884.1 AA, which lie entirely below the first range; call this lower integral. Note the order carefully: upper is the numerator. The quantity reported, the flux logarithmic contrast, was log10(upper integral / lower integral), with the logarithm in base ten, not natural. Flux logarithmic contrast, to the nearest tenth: -0.3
